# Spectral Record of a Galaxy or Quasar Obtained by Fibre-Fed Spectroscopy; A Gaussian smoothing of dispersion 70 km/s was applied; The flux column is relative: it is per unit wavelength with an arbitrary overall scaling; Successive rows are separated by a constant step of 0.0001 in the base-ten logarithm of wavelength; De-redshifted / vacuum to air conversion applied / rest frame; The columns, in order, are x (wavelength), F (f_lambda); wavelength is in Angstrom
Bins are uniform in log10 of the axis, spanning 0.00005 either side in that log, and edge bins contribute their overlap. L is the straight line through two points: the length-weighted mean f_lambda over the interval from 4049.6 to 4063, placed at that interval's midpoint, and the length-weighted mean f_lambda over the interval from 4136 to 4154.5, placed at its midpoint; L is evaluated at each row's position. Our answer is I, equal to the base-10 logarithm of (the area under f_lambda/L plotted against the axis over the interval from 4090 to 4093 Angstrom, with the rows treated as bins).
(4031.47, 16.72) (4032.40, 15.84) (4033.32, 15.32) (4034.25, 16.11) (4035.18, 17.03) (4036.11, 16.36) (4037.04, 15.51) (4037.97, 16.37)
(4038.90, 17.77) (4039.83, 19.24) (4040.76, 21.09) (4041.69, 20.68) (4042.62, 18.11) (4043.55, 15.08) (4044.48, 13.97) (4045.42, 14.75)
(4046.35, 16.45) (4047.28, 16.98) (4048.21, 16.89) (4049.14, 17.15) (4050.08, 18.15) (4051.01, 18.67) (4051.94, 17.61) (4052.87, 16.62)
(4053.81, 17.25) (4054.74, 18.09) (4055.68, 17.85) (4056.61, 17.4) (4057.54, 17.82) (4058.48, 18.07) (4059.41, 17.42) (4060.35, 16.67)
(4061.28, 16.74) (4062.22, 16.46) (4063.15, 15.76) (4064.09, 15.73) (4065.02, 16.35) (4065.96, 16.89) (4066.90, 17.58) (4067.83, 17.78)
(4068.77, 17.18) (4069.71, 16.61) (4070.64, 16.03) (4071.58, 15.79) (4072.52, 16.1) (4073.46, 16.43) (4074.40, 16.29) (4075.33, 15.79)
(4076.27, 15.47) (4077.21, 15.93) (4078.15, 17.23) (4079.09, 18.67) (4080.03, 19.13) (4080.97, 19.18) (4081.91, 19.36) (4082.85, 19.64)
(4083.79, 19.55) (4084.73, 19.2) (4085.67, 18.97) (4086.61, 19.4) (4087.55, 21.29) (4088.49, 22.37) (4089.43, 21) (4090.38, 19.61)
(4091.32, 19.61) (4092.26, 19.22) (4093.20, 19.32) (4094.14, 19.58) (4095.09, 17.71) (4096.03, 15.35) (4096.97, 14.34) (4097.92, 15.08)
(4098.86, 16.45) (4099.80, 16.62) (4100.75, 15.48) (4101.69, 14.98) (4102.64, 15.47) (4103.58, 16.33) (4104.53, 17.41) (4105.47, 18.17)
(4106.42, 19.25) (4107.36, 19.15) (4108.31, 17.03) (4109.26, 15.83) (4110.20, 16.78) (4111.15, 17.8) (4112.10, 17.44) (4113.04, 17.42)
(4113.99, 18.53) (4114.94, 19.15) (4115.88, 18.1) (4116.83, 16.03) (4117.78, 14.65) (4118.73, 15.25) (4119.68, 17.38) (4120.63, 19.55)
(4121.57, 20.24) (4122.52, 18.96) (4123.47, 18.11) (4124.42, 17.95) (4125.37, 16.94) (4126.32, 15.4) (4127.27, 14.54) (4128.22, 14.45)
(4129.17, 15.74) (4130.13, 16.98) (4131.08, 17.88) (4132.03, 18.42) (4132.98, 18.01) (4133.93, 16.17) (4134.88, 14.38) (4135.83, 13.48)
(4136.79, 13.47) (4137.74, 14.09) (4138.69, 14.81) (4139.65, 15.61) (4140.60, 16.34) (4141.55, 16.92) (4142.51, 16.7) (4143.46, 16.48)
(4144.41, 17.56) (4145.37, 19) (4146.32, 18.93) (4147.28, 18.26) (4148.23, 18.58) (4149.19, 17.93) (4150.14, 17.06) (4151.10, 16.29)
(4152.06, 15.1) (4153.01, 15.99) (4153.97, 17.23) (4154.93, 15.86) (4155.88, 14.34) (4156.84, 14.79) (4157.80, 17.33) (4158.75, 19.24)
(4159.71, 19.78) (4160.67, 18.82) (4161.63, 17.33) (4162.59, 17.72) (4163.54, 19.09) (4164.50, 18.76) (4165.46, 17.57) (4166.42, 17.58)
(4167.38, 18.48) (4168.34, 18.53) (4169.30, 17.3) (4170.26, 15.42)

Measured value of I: 0.53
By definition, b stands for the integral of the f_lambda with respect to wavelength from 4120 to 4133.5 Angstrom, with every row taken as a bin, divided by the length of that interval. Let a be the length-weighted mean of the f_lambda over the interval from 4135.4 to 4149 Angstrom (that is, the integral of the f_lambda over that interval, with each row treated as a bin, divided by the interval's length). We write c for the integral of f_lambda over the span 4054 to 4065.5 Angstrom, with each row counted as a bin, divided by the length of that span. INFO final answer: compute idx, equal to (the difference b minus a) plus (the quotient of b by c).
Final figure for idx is 1.9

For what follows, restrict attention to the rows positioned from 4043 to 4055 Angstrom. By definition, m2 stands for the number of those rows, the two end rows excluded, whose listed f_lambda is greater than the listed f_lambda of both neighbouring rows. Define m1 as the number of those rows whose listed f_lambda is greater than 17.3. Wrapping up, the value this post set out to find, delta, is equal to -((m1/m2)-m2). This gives 0.0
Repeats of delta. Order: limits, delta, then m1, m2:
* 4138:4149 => -0.5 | 5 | 2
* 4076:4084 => -5.0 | 6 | 1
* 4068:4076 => 1.0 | 0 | 1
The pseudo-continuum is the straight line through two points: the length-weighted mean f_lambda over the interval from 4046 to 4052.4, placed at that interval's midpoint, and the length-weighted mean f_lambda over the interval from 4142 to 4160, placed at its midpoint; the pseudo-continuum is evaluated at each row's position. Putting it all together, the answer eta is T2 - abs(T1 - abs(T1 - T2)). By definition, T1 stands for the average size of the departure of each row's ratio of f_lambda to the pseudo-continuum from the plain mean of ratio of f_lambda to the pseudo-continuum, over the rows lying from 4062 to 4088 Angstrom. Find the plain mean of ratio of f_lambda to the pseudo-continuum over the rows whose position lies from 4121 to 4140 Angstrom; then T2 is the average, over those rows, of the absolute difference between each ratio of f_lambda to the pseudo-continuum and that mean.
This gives 0.03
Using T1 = 0.08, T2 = 0.098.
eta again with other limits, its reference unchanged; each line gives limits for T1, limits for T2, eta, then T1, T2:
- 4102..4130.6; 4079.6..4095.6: 0.00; 0.07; 0.039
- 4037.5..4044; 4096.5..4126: 0.00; 0.10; 0.076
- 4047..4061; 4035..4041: 0.06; 0.03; 0.086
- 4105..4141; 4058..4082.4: 0.00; 0.09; 0.054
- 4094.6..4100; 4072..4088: 0.07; 0.06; 0.092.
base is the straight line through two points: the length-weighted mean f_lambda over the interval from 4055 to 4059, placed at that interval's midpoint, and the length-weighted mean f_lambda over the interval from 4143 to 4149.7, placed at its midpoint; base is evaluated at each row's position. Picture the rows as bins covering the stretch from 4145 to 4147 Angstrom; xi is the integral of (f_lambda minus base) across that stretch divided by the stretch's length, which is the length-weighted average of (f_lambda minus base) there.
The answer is 0.8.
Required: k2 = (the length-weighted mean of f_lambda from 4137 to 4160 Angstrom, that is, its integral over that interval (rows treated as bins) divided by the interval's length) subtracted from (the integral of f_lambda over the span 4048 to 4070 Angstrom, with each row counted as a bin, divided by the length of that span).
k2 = 0.4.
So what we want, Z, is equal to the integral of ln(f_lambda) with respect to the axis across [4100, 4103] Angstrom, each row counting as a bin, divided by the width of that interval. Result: 2.73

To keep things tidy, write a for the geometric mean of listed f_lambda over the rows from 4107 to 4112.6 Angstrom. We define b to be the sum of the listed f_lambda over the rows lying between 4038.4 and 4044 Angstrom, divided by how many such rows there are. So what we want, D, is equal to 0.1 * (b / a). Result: 0.108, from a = 17.31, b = 18.7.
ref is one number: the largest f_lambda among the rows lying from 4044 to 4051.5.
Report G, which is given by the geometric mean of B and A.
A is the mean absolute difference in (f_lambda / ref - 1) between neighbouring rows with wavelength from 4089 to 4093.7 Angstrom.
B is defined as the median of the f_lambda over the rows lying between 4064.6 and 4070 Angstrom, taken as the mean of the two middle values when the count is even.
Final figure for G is 0.65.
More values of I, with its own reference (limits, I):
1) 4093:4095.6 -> 0.46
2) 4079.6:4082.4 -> 0.50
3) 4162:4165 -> 0.53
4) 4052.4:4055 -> 0.41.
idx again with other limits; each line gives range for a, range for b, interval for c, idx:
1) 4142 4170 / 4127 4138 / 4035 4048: -0.9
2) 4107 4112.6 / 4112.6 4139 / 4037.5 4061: 0.3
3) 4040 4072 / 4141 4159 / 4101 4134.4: 0.9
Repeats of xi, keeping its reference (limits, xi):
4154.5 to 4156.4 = -3.1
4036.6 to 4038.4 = -1.8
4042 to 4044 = -0.8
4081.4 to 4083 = 1.6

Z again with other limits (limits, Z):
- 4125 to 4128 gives 2.74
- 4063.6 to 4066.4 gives 2.79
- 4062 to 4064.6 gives 2.78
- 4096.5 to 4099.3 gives 2.72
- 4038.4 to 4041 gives 2.95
